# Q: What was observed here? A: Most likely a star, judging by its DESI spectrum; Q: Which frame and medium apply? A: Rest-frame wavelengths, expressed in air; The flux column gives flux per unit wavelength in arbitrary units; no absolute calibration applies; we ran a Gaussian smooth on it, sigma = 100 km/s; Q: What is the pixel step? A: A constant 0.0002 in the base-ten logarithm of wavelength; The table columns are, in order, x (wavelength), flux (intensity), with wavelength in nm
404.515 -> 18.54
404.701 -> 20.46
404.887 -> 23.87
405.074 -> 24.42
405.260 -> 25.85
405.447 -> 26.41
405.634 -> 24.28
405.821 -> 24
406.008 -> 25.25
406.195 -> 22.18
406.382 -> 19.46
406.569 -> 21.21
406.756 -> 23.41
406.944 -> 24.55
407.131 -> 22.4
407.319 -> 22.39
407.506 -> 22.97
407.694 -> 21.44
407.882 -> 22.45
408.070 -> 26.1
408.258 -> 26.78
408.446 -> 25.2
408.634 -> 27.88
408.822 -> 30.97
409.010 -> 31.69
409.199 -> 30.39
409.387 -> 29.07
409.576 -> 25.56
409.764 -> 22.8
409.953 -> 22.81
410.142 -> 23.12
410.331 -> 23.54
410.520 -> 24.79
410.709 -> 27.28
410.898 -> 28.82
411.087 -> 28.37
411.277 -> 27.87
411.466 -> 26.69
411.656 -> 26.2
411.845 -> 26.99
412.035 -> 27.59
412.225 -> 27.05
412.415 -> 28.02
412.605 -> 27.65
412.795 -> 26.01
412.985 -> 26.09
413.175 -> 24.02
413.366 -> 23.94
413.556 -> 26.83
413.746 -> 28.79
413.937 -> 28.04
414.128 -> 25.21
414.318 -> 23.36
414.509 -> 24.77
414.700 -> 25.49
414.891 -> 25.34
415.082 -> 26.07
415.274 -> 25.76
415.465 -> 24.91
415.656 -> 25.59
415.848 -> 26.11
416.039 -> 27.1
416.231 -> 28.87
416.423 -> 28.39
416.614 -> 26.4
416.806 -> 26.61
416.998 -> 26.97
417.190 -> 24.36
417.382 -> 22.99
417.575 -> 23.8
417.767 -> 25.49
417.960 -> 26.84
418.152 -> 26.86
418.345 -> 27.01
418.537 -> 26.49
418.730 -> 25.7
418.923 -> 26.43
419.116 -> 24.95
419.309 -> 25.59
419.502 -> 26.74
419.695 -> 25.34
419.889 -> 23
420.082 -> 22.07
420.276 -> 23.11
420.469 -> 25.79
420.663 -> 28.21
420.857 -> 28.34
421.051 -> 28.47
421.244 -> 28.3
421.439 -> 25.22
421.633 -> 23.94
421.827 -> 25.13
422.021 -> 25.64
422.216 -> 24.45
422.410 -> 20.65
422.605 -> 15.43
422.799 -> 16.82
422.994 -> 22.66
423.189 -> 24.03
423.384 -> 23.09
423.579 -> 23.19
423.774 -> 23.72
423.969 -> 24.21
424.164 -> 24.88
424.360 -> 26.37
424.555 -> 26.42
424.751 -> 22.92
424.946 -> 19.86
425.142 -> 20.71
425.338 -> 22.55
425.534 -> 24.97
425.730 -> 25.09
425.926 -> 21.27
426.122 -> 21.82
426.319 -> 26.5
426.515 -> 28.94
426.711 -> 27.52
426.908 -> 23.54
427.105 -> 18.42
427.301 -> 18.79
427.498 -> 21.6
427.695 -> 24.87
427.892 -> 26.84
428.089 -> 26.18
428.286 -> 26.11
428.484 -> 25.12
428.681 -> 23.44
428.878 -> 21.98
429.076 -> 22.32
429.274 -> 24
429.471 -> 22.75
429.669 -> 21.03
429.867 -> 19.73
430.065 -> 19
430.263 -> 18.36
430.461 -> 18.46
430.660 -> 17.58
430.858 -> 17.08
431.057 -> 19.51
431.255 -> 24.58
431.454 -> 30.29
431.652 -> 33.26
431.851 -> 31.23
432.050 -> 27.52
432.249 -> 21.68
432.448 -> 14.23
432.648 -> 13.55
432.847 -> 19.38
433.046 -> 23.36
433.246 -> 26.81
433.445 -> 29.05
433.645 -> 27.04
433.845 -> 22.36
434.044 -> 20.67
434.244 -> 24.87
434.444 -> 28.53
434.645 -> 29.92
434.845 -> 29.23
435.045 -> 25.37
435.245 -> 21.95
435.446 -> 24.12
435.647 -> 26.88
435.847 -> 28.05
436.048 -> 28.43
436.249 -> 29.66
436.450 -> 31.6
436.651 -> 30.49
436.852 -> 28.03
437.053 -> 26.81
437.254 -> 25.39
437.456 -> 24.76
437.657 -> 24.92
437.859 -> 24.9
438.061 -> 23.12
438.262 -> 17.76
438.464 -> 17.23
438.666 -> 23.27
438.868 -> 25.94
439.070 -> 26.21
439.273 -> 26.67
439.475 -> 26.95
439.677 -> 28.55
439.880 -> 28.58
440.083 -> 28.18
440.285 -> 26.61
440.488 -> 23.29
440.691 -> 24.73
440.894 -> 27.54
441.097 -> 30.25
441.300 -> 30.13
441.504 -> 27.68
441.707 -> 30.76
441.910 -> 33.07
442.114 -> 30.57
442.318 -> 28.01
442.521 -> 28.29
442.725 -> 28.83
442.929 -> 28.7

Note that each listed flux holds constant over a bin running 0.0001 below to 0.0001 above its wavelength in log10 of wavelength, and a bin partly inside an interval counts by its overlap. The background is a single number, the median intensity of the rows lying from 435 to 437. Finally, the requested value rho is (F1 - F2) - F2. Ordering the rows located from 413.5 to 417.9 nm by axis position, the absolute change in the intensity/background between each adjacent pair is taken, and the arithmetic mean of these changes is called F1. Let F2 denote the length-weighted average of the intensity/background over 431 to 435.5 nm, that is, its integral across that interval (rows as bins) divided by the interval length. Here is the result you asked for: -1.73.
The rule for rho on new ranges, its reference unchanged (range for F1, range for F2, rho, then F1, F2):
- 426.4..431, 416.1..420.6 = -1.78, 0.053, 0.92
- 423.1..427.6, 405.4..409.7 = -1.72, 0.067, 0.89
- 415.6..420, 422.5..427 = -1.63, 0.038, 0.83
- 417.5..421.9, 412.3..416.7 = -1.83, 0.041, 0.93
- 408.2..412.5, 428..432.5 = -1.59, 0.046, 0.82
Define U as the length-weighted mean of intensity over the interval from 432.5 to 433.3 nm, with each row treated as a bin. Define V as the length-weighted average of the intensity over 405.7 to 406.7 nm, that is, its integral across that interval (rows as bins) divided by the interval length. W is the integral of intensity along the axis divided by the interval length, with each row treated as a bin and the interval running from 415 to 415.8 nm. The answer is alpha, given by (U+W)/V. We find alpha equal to 2.03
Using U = 20.0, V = 22.5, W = 25.6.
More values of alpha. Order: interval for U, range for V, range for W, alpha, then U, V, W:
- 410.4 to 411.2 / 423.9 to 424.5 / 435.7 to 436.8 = 2.24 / 27.2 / 25.3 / 29.5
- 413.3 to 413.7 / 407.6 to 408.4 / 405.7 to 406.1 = 2.09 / 26.0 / 24.2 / 24.6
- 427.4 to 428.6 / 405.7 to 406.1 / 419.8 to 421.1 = 2.06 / 25.1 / 24.6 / 25.5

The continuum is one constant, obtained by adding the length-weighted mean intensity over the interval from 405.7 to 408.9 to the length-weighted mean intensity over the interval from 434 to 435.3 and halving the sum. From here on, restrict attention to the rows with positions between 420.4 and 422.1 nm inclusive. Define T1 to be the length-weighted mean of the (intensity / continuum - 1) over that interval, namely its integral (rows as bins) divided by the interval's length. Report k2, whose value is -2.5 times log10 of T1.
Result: 3.06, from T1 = 0.06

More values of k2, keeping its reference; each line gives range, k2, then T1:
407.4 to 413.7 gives 3.29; 0.05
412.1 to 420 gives 3.62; 0.04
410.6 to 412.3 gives 2.58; 0.09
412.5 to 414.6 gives 3.72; 0.03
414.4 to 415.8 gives 4.65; 0.01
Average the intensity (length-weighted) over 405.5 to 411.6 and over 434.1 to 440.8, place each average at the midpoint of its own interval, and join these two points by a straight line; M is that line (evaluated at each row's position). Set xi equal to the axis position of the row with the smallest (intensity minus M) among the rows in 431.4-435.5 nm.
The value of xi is 432.648 nm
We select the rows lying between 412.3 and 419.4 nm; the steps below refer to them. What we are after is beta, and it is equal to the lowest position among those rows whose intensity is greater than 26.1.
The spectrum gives 412.415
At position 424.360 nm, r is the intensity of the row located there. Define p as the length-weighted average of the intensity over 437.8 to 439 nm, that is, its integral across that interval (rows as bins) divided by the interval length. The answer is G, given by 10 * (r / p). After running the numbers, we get 12.0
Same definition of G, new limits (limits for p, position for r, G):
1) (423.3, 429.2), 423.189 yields 10.1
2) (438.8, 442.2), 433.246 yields 9.6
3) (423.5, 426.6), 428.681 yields 9.8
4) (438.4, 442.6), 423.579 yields 8.5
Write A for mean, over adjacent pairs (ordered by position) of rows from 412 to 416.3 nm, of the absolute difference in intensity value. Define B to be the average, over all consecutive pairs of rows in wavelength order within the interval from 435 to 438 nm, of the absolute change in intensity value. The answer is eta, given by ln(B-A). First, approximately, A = 1.1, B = 1.4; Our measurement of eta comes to -1.1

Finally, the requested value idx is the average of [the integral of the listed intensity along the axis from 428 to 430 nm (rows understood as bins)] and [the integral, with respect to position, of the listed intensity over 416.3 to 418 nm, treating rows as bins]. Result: 45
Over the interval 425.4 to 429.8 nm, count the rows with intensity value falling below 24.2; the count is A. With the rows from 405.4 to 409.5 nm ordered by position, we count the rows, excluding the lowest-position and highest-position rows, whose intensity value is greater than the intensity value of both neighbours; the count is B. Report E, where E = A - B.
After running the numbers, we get 7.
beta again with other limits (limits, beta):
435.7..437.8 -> 435.847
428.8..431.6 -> 431.454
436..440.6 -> 436.048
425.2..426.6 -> 426.319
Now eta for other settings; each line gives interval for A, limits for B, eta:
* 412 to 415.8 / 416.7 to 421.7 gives -2.6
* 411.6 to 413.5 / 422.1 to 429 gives 0.2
